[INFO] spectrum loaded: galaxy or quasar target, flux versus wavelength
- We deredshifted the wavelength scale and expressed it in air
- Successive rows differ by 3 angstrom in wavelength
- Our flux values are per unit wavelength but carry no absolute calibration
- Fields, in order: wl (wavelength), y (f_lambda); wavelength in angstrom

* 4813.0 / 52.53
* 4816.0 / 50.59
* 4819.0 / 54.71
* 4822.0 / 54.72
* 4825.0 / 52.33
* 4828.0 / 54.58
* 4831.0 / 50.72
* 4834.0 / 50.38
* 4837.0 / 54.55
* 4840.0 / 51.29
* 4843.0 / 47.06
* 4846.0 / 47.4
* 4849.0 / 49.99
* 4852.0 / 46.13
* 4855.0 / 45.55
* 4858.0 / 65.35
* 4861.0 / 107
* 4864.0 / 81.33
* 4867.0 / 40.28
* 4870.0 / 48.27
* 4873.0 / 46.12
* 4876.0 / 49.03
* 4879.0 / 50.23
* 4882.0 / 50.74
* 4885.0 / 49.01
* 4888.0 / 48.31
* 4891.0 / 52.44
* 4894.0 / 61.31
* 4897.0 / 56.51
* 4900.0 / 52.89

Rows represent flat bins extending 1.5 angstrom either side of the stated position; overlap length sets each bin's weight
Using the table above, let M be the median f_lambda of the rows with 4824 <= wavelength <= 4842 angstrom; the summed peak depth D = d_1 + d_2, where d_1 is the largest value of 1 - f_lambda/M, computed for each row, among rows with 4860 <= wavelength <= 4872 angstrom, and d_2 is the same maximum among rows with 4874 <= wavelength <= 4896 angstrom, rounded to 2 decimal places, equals 0.29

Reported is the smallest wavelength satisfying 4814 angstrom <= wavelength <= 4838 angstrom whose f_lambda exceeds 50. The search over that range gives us 4816.0 angstrom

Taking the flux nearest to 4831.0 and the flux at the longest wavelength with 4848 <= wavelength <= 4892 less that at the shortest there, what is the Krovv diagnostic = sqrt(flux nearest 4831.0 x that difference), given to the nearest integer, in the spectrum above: 11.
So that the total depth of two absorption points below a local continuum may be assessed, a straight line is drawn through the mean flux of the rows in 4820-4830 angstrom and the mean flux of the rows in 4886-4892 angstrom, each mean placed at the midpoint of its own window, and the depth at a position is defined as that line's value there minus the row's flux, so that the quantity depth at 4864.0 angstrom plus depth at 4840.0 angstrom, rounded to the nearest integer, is -28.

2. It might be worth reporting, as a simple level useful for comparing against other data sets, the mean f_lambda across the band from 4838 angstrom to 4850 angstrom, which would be 49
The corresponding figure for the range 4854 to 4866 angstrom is 75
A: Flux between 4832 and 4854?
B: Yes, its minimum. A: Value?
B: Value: 46.13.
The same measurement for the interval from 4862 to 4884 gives 40.28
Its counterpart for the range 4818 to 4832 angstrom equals 50.72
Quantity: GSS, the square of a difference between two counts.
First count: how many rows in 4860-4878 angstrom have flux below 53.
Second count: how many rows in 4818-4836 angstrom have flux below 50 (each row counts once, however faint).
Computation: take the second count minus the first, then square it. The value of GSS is 16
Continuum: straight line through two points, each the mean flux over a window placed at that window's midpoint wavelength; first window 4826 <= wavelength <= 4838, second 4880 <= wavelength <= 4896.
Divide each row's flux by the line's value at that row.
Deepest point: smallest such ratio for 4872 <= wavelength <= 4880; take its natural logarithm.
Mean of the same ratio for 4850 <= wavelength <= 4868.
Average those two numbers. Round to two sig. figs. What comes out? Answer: 0.55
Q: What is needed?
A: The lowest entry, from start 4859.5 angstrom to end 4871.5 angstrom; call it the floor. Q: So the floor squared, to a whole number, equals 1622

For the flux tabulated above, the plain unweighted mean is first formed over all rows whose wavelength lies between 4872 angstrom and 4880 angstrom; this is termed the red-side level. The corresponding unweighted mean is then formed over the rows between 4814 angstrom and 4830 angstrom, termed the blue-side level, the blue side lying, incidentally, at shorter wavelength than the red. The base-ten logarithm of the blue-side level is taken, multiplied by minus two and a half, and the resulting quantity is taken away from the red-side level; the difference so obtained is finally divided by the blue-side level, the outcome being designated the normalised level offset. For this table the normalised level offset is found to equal 0.99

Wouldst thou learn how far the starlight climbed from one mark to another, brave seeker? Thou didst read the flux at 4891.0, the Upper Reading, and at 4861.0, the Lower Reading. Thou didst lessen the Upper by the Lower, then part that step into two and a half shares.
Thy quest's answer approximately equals -22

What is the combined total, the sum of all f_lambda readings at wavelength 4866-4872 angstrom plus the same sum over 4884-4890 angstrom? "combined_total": 186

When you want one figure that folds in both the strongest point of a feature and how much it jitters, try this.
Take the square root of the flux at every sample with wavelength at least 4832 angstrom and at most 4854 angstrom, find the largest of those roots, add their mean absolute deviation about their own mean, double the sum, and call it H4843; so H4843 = 15.1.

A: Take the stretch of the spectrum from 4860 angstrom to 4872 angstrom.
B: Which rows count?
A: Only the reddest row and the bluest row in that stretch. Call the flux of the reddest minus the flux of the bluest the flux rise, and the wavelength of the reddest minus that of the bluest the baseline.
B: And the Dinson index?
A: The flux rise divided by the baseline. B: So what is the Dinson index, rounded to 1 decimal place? -6.5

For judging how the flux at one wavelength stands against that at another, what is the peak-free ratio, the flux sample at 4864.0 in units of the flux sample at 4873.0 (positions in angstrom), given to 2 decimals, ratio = 1.76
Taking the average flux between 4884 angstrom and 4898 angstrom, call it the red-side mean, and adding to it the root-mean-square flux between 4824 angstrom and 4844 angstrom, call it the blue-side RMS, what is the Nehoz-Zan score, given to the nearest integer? 105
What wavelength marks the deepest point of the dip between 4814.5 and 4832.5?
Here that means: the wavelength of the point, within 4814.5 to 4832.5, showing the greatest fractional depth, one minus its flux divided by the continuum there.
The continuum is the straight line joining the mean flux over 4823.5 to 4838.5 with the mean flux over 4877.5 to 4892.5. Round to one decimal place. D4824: 4816.0 angstrom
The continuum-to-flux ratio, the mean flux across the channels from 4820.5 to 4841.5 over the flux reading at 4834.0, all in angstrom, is 1.05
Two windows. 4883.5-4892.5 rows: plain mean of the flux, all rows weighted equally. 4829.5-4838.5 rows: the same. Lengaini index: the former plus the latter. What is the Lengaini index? 102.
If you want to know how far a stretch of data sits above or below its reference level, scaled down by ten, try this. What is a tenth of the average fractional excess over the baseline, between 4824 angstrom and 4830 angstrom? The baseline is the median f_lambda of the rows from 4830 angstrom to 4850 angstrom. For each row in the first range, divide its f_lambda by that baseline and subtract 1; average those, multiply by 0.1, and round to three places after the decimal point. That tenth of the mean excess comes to 0.006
